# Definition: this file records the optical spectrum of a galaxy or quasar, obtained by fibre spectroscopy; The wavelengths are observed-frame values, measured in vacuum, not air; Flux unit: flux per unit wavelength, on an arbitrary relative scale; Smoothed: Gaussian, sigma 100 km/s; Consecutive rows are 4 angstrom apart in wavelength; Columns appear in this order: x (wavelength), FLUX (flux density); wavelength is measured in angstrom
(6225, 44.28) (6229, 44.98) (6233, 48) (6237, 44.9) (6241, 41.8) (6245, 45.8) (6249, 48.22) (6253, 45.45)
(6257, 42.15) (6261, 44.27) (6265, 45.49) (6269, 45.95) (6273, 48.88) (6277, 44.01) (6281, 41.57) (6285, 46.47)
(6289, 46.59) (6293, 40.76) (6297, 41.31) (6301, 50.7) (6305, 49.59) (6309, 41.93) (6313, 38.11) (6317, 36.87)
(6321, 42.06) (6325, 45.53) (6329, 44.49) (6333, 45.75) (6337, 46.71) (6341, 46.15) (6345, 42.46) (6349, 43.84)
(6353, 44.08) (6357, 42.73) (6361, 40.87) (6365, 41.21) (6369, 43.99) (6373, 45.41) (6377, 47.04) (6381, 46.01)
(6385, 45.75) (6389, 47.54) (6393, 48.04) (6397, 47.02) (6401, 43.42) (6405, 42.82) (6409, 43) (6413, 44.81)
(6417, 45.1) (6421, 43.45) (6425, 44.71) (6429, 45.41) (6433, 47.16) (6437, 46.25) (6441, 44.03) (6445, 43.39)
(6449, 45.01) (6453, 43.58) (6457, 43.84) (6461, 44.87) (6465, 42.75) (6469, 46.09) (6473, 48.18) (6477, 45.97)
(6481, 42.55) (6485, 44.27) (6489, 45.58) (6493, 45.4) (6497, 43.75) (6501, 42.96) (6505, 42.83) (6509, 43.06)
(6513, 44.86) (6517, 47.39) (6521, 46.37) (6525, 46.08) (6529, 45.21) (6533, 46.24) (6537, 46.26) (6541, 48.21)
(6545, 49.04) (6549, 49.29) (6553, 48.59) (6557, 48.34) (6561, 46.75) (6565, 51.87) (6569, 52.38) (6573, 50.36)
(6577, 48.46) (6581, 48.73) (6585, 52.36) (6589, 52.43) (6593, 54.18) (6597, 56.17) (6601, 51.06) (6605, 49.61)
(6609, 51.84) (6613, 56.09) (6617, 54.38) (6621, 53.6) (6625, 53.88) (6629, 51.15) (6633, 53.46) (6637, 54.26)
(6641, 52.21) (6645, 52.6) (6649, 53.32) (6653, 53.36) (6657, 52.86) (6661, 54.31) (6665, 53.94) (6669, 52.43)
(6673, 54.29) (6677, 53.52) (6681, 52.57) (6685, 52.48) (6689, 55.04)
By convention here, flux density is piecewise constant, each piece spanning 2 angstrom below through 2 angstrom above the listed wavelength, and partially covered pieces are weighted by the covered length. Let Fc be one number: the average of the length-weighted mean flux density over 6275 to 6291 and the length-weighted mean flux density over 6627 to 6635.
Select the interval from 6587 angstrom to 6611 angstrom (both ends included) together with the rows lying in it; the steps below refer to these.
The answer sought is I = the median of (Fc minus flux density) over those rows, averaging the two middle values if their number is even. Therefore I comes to -4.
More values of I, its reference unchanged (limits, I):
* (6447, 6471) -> 4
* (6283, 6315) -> 4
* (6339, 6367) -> 6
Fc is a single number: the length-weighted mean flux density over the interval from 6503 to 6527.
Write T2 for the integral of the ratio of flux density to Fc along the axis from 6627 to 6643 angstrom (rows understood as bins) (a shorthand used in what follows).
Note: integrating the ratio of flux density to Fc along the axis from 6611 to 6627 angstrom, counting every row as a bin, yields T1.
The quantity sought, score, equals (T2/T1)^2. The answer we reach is 0.94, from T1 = 19.3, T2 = 18.7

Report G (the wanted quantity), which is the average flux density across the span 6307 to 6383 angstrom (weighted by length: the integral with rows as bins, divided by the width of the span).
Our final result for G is 43.4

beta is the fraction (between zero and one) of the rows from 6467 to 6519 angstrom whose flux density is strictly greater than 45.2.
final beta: 0.46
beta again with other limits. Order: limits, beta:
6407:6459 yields 0.23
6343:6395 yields 0.46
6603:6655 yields 1.00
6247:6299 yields 0.54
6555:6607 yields 1.00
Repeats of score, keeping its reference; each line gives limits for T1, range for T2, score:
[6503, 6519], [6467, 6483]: 1.05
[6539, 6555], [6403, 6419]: 0.81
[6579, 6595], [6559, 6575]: 0.94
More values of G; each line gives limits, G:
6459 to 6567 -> 46.0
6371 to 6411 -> 45.6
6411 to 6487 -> 44.8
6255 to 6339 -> 44.2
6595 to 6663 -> 53.2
